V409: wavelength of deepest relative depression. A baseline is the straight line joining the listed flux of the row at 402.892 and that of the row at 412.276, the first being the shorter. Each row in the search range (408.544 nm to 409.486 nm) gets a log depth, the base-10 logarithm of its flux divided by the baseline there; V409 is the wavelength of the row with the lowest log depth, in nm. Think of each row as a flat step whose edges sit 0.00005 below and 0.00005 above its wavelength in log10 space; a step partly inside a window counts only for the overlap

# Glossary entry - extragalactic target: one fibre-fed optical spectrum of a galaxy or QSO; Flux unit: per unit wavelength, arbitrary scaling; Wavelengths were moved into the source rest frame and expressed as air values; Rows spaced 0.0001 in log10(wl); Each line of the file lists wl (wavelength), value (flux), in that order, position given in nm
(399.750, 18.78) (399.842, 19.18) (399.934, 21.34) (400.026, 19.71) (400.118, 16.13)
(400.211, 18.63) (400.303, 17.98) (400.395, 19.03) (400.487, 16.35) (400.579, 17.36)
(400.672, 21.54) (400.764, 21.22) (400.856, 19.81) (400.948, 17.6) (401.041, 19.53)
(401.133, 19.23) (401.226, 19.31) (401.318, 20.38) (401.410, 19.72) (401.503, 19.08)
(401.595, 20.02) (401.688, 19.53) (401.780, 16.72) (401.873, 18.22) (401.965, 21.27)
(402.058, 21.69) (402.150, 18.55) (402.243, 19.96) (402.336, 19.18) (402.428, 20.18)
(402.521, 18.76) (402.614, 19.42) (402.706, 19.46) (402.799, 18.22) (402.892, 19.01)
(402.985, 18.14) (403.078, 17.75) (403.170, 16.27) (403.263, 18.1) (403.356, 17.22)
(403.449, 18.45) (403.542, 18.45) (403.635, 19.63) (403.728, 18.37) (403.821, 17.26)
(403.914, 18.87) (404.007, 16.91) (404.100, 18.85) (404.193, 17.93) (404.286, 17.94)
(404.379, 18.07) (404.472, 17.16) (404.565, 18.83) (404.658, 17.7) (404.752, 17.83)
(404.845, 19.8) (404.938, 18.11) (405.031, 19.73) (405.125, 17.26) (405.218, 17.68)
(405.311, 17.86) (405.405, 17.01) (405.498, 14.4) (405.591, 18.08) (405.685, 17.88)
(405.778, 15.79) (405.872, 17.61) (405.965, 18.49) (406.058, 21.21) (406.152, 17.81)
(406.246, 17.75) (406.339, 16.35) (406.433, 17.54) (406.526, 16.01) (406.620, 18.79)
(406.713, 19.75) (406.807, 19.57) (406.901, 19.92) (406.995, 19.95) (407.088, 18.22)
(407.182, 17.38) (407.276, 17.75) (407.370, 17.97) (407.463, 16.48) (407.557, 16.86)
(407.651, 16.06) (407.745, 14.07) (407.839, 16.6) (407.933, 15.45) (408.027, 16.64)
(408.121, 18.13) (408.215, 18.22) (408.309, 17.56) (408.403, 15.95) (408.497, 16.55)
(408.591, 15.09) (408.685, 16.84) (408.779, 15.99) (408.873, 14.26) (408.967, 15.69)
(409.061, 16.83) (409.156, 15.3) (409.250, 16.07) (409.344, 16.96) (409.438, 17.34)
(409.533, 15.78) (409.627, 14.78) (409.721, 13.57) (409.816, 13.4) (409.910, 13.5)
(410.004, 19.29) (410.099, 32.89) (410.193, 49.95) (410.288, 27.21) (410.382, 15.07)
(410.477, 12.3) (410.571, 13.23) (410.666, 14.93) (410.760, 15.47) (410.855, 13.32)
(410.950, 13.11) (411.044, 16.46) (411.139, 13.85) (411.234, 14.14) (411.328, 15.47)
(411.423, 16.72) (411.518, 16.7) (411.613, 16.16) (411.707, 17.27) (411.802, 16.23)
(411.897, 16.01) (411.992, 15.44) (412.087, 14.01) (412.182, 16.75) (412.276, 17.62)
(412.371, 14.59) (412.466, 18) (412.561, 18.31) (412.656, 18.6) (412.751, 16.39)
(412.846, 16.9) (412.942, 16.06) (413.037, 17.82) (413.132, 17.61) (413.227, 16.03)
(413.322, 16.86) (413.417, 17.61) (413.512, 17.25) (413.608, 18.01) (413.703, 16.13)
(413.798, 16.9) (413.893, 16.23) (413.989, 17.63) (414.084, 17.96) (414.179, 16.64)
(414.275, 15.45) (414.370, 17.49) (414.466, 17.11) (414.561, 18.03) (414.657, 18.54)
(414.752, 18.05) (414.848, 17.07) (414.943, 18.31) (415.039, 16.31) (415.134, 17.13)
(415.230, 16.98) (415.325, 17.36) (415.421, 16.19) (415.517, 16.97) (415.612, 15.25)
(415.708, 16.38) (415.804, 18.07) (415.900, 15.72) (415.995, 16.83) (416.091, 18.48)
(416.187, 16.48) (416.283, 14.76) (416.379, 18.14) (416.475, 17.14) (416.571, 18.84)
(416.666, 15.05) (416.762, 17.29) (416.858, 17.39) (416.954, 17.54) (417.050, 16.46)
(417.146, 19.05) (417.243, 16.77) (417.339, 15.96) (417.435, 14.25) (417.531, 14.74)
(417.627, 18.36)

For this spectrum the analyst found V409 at 408.873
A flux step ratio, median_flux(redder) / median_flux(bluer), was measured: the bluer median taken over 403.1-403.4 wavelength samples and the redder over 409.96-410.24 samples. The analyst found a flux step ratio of 1.9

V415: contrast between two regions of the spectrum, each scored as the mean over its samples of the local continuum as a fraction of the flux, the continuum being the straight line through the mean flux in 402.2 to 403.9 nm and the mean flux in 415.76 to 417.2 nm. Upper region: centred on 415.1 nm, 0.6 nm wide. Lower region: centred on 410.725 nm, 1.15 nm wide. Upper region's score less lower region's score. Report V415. -0.13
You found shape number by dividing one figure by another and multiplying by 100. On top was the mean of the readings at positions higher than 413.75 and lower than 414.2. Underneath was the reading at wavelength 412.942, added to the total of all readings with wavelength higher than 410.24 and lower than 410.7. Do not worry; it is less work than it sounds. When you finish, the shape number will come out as 17.3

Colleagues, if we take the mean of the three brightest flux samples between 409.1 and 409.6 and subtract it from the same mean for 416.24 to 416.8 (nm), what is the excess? 1.3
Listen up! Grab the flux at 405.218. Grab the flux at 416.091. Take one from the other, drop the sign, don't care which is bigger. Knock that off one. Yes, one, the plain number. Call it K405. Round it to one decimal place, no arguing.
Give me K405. 0.2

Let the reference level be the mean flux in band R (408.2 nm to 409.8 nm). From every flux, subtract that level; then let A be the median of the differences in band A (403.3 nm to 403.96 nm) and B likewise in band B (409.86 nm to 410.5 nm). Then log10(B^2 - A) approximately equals 0.9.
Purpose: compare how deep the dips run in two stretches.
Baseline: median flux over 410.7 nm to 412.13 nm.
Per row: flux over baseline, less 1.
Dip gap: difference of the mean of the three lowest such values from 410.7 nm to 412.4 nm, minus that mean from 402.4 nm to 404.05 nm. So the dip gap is -0.22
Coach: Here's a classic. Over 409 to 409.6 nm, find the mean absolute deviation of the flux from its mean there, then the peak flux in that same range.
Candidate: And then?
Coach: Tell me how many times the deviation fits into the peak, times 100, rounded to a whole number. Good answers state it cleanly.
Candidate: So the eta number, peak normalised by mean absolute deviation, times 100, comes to 2614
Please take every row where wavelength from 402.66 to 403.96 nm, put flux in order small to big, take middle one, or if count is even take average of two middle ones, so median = 18.3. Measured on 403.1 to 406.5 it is 17.9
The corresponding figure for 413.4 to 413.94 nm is 17.1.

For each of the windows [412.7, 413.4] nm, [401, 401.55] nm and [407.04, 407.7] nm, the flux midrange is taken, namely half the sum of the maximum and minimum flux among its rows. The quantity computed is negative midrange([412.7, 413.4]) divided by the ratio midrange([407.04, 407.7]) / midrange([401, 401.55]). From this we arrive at -19.5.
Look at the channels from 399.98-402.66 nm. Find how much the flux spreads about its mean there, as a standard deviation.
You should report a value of 1.4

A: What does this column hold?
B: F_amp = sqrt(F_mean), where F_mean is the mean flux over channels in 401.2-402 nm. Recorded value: 4.40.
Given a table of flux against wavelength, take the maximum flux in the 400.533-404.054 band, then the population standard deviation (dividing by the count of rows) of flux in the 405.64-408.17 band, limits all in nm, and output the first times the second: 34.0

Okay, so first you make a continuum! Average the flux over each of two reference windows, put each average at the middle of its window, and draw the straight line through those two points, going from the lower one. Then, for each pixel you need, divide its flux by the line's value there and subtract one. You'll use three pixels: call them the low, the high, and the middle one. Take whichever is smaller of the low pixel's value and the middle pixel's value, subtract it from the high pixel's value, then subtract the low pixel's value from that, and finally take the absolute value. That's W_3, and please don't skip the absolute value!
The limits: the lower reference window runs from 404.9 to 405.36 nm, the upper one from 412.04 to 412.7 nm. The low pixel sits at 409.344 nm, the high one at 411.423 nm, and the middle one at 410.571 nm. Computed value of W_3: 0.24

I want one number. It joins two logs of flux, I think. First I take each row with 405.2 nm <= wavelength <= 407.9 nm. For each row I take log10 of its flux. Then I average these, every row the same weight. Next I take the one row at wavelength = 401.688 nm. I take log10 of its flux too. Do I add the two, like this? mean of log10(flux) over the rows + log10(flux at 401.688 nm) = 2.53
